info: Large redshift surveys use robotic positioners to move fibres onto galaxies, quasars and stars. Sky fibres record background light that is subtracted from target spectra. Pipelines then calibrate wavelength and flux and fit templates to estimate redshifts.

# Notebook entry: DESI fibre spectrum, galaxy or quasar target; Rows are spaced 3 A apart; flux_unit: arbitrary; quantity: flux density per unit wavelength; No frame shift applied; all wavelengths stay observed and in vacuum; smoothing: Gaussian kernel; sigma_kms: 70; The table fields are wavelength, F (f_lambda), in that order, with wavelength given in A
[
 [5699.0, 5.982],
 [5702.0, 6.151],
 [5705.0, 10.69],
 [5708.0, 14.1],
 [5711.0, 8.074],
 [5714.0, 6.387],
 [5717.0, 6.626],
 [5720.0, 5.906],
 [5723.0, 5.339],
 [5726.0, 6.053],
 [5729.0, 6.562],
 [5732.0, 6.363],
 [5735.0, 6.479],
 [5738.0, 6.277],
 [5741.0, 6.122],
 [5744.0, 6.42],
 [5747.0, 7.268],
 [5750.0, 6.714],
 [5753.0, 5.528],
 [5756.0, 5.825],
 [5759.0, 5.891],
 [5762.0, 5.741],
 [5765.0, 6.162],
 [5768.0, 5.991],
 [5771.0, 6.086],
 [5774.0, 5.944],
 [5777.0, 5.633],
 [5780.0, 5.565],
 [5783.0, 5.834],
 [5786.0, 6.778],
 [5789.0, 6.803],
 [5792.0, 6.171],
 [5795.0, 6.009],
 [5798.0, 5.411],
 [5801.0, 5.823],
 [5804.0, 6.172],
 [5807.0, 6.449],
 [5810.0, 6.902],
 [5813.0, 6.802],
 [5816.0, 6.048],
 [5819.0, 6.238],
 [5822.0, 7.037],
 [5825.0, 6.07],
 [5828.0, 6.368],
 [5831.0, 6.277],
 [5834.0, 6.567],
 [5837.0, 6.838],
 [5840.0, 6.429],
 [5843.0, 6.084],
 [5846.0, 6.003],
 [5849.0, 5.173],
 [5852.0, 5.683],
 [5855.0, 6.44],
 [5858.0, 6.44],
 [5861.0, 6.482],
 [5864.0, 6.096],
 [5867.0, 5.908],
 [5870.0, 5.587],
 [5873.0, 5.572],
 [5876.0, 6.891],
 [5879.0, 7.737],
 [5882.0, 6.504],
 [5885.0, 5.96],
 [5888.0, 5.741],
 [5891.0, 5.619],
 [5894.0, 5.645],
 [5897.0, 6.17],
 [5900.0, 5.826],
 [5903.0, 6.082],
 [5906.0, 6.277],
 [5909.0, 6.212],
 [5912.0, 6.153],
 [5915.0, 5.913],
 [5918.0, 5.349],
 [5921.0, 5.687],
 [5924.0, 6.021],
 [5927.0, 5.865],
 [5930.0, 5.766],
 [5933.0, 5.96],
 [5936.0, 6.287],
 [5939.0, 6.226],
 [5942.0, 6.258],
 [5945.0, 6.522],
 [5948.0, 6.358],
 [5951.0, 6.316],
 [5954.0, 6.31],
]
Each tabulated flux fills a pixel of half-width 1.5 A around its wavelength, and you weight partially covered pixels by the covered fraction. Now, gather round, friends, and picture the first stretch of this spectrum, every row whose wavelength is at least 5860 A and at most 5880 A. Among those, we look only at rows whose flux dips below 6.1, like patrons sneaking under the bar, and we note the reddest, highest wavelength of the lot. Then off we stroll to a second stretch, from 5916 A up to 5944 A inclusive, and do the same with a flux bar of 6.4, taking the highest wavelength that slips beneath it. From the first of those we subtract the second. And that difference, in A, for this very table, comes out -69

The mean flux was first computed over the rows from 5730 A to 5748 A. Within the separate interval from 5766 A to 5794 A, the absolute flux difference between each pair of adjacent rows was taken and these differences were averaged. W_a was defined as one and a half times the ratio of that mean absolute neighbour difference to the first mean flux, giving 0.072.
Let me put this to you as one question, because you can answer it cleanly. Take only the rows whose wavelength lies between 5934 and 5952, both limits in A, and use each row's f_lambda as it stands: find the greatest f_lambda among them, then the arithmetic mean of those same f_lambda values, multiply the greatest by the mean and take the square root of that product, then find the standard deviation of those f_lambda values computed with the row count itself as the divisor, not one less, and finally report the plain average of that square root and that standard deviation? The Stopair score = 3.26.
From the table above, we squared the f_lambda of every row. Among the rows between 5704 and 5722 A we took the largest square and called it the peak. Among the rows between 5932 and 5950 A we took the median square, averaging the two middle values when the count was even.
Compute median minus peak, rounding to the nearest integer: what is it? -159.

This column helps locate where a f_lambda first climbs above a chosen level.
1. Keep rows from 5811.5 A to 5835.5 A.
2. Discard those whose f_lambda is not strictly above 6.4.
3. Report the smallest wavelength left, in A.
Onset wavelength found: 5813.0 A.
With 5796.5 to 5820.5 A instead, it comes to 5807.0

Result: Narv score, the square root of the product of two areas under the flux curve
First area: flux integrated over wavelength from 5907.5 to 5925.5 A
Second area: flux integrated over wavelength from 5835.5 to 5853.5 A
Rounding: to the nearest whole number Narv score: 107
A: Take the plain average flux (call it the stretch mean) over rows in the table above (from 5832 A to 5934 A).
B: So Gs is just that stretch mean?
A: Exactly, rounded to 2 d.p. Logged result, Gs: 6.08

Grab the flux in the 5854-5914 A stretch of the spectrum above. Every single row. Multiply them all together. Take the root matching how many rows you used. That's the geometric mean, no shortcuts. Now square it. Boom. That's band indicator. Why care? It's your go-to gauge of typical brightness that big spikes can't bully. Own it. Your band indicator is 37.8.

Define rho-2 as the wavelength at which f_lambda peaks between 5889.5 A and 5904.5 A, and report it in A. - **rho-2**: 5897.0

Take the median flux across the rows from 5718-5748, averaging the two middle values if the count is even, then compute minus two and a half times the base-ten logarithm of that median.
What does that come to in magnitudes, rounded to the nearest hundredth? -2.00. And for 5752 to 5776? -1.93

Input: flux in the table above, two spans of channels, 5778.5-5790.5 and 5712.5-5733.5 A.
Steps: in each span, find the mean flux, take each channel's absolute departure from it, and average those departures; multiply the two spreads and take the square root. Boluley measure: 0.438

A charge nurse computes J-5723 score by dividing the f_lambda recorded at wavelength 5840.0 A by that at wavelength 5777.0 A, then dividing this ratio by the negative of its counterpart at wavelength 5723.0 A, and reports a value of -0.21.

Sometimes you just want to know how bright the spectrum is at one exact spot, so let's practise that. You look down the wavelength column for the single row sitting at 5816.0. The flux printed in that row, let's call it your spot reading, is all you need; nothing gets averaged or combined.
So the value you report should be 6.048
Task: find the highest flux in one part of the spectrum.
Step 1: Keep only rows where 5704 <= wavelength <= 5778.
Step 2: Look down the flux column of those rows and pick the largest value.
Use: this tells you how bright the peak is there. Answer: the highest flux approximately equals 14.1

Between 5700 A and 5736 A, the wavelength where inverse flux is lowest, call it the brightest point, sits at 5708.0 A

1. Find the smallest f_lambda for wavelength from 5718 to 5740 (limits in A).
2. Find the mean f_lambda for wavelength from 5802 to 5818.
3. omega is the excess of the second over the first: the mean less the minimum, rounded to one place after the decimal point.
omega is 1.1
